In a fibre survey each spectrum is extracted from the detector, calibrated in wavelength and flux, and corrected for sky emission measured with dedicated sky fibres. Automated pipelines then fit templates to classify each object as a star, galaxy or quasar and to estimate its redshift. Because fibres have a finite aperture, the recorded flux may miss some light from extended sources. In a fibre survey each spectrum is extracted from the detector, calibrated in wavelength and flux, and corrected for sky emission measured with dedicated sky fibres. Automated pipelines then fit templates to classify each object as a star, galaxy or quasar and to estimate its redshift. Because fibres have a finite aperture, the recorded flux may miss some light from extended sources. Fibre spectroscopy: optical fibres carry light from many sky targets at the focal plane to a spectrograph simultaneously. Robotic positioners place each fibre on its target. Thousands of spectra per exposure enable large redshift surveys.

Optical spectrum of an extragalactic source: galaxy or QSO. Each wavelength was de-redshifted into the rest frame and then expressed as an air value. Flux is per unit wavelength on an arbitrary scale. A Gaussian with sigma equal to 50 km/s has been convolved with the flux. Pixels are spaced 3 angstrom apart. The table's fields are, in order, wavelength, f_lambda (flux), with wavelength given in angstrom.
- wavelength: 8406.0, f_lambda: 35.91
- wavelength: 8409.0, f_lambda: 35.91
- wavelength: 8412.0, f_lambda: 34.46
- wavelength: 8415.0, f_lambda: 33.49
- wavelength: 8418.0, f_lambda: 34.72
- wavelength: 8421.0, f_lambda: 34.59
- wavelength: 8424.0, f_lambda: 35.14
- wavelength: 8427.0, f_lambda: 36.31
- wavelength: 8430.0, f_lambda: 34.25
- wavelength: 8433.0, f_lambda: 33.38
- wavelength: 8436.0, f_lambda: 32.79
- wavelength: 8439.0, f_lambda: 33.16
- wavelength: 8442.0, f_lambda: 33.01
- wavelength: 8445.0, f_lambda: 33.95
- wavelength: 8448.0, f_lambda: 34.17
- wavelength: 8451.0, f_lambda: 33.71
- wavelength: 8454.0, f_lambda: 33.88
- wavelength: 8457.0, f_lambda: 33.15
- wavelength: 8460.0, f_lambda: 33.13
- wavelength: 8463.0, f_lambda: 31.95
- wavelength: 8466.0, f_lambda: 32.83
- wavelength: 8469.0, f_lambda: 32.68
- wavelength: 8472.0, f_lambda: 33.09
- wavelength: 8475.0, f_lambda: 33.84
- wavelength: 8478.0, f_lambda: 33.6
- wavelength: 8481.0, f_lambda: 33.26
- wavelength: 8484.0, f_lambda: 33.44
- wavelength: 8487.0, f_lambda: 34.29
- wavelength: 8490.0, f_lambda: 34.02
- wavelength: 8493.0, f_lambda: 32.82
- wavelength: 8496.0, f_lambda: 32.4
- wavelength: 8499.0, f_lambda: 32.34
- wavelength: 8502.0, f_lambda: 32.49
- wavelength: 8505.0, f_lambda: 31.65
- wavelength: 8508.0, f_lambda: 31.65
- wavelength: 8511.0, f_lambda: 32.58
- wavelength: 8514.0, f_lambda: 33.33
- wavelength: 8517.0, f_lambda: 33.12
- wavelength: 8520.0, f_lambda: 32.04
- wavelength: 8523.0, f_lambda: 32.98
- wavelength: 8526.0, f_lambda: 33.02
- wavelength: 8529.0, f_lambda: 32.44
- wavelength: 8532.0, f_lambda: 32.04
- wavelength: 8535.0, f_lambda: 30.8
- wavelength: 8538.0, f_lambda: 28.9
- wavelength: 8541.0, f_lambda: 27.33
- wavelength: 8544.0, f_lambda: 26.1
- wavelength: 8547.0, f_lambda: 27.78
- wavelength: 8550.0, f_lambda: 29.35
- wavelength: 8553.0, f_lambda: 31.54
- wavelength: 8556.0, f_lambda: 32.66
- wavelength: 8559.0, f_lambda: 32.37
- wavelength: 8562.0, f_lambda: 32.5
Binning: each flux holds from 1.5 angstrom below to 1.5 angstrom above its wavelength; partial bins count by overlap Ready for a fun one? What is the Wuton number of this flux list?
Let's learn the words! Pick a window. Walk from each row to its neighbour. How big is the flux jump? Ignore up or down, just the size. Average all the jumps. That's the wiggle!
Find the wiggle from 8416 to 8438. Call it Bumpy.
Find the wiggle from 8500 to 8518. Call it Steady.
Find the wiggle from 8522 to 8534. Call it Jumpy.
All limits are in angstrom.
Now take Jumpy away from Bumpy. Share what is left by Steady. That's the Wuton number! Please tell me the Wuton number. 1.0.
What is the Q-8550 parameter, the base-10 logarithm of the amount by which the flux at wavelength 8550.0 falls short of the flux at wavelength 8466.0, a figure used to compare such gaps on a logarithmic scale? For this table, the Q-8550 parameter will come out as 0.54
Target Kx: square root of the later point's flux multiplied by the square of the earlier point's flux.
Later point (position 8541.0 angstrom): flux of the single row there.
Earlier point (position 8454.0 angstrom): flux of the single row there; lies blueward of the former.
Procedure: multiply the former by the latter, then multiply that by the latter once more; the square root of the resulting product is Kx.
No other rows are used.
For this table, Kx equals 177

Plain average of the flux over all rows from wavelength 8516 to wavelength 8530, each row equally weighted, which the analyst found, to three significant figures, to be 32.7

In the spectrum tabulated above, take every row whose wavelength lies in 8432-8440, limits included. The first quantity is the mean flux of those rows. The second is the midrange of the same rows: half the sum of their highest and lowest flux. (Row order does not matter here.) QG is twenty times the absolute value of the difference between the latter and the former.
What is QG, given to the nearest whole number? 0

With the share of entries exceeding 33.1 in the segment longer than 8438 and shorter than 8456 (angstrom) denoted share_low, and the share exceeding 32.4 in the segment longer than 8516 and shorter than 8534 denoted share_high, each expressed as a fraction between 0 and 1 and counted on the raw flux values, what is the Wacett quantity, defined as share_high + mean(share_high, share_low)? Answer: 1.4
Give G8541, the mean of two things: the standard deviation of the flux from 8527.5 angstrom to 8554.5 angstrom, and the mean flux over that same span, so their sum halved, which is 15.9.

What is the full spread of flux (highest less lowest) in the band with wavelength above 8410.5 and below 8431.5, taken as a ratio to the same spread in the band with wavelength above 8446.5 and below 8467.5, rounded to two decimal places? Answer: 1.27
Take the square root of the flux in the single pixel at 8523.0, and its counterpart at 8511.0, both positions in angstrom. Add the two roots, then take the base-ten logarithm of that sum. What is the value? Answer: 1.059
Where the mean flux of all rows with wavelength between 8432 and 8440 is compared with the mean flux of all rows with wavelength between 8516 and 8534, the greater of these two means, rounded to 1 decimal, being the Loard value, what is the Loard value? 33.1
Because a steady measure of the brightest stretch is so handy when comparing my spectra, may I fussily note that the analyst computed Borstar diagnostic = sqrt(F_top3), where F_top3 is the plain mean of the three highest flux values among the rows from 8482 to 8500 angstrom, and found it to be 5.82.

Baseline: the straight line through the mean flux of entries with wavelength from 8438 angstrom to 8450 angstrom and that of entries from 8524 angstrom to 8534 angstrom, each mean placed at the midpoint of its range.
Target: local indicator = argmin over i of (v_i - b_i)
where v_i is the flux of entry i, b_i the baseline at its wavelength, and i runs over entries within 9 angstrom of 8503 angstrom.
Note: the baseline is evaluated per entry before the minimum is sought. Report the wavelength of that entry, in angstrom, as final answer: 8505.0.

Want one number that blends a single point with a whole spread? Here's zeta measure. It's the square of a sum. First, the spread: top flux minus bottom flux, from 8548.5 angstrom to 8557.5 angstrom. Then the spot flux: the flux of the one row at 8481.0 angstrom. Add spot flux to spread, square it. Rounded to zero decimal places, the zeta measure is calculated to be 1337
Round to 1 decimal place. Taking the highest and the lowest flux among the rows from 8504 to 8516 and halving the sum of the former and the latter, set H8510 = 32.5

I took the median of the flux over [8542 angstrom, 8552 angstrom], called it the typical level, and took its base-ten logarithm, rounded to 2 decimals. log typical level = 1.44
